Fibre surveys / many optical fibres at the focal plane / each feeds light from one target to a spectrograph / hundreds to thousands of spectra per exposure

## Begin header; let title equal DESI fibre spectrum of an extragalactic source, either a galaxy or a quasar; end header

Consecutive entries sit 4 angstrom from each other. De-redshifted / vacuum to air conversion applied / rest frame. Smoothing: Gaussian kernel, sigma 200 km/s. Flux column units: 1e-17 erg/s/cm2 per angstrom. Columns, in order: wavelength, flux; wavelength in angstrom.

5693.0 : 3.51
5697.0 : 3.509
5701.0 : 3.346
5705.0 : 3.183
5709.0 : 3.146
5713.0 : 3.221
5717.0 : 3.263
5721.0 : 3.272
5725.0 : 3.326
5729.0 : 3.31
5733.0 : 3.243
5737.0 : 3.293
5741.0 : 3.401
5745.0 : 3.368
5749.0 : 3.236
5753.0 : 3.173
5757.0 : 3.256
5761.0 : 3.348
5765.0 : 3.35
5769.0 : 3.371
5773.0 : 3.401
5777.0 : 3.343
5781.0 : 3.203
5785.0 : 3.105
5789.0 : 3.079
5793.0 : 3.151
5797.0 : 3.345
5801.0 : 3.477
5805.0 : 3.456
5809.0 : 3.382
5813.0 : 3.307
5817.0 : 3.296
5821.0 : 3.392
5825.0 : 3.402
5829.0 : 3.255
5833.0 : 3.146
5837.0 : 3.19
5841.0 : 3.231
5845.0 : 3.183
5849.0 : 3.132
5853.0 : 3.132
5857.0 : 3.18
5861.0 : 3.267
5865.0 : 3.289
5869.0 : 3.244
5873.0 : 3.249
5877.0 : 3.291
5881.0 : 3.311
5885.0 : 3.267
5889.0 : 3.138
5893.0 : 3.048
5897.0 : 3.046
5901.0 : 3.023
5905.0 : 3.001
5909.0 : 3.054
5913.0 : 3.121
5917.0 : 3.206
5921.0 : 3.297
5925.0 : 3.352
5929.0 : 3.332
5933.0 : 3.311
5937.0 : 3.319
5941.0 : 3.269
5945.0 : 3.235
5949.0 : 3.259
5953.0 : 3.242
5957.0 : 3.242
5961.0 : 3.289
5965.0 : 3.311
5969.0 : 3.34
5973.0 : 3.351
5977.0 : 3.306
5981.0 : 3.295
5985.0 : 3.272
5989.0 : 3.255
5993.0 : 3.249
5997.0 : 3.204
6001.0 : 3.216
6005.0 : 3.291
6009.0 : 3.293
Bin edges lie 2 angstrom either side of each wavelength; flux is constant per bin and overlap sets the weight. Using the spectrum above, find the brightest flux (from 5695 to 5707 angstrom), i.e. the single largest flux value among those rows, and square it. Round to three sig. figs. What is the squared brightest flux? 12.3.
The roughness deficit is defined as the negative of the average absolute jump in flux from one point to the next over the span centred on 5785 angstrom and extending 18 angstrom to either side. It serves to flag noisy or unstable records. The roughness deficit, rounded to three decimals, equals -0.094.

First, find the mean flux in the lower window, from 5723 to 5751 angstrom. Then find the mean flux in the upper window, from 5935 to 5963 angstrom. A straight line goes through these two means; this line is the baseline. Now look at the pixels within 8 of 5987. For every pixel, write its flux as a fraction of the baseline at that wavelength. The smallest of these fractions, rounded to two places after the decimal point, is 1.00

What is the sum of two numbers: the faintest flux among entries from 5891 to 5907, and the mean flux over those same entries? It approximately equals 6.03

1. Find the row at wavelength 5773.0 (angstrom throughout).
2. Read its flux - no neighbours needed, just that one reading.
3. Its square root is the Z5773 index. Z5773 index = 1.84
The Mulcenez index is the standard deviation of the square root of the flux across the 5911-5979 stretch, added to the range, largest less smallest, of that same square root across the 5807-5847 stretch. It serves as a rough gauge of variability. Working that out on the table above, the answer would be 0.087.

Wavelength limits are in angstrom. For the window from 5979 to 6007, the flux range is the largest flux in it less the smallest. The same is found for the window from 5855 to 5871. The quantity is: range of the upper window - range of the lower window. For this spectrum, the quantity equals -0.02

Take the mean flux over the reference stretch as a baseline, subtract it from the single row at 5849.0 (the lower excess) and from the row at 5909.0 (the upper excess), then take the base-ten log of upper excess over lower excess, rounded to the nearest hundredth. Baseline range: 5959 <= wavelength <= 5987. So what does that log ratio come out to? 0.16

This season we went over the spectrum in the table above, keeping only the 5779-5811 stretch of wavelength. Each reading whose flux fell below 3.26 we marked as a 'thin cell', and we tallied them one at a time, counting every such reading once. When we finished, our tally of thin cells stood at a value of 4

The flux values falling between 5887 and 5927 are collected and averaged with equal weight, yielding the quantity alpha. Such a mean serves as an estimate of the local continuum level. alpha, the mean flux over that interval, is 3.13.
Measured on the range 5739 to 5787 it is 3.30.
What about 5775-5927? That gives 3.23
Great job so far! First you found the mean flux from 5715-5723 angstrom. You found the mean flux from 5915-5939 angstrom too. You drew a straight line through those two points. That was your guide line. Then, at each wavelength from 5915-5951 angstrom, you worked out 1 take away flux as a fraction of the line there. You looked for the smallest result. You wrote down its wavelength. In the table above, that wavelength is 5925.0 angstrom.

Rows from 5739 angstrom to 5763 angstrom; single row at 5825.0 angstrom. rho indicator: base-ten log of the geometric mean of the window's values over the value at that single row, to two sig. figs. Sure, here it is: -0.014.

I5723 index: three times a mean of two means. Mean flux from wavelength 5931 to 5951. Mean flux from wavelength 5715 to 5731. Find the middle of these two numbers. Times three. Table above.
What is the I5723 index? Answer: 9.86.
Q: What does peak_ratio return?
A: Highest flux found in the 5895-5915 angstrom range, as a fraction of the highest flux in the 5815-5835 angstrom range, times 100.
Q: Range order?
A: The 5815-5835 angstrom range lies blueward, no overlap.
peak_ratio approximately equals 92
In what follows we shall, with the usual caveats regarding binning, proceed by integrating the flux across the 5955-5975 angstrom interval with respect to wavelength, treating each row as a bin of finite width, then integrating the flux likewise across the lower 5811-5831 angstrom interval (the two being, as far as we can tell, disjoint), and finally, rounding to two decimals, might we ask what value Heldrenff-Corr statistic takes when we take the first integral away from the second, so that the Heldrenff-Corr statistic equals 0.48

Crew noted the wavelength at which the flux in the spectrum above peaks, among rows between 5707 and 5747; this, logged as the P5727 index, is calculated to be 5741.0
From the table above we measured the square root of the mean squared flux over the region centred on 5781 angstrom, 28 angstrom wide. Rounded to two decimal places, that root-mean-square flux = 3.24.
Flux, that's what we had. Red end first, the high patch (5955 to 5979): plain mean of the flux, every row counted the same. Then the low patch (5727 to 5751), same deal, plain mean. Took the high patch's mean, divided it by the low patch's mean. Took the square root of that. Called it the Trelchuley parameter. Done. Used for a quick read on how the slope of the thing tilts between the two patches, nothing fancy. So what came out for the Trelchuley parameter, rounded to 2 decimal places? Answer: 1.00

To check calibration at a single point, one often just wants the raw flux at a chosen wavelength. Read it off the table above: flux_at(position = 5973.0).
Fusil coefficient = 3.351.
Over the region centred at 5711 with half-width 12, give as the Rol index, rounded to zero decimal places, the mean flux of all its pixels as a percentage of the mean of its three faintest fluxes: 102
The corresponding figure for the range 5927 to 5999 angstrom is 102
